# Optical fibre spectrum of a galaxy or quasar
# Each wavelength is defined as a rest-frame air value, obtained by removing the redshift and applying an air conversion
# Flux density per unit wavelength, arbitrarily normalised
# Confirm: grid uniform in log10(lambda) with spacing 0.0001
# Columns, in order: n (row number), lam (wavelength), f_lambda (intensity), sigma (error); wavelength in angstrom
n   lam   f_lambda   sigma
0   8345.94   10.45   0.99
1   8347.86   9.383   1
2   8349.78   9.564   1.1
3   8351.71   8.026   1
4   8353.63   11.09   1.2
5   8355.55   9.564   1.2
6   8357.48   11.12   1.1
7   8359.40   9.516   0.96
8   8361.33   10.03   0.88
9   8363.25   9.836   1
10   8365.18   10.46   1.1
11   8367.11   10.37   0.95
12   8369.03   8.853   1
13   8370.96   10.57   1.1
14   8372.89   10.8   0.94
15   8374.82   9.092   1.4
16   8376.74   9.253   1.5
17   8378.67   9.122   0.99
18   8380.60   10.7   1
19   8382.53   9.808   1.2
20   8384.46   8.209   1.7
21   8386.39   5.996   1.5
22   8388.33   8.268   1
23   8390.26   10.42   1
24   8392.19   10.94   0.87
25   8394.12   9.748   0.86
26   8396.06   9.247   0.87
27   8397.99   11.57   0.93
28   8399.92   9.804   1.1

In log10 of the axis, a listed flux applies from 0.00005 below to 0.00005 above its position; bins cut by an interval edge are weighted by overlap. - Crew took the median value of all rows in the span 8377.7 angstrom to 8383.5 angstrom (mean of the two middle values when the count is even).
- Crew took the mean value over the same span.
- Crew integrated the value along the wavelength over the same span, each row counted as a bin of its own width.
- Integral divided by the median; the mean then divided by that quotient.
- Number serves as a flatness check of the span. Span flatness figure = 1.69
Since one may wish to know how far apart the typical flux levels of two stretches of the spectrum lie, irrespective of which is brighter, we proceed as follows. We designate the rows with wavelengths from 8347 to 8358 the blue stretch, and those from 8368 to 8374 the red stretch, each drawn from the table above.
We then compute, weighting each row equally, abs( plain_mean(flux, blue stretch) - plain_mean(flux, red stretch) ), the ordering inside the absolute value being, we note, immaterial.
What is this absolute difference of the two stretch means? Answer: 0.3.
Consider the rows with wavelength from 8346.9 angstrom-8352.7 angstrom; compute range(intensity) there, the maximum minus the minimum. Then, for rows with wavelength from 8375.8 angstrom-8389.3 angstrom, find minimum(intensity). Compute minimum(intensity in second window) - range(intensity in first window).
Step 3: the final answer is 4.5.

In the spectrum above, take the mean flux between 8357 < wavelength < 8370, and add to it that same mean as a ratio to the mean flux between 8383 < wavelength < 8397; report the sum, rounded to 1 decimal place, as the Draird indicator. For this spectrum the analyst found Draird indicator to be 11.1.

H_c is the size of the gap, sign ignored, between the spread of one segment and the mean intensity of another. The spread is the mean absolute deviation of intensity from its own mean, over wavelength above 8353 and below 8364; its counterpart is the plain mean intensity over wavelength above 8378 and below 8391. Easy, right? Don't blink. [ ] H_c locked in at 8.3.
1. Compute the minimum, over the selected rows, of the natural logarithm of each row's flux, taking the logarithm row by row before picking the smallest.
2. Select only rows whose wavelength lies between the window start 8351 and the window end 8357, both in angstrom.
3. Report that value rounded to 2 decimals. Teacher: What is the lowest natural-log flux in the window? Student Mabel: 2.08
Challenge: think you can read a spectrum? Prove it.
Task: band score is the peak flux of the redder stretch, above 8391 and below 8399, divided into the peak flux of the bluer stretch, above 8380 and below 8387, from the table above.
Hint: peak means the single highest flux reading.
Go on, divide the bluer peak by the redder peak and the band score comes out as 0.92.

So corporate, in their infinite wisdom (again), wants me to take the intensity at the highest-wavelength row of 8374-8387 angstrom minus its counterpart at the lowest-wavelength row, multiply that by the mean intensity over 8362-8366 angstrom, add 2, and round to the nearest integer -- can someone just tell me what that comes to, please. -29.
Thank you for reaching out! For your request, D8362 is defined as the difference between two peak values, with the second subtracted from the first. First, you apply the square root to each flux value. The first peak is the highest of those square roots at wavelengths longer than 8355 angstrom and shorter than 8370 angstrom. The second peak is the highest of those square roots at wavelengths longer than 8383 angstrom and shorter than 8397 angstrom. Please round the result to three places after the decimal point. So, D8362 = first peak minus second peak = 0.027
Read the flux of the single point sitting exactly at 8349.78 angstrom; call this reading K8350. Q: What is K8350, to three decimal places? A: 9.564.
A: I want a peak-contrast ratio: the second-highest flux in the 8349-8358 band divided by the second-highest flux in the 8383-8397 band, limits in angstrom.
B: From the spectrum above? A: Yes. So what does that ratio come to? 1.06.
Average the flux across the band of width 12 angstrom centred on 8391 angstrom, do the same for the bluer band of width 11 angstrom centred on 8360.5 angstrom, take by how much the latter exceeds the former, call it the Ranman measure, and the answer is 1.0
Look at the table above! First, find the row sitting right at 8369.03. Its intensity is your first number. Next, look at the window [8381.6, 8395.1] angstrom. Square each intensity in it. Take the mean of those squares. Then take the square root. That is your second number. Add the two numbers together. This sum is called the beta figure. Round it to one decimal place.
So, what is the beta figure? 18.0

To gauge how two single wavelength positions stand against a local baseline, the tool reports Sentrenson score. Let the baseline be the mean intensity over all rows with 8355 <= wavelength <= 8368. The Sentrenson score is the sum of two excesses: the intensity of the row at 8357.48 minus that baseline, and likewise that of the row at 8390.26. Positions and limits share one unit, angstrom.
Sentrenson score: 1.3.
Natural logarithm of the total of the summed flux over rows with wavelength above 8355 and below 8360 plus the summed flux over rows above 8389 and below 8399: 4.41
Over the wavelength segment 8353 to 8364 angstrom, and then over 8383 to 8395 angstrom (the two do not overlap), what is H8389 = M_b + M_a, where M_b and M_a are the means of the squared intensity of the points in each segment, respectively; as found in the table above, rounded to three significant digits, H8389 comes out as 187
